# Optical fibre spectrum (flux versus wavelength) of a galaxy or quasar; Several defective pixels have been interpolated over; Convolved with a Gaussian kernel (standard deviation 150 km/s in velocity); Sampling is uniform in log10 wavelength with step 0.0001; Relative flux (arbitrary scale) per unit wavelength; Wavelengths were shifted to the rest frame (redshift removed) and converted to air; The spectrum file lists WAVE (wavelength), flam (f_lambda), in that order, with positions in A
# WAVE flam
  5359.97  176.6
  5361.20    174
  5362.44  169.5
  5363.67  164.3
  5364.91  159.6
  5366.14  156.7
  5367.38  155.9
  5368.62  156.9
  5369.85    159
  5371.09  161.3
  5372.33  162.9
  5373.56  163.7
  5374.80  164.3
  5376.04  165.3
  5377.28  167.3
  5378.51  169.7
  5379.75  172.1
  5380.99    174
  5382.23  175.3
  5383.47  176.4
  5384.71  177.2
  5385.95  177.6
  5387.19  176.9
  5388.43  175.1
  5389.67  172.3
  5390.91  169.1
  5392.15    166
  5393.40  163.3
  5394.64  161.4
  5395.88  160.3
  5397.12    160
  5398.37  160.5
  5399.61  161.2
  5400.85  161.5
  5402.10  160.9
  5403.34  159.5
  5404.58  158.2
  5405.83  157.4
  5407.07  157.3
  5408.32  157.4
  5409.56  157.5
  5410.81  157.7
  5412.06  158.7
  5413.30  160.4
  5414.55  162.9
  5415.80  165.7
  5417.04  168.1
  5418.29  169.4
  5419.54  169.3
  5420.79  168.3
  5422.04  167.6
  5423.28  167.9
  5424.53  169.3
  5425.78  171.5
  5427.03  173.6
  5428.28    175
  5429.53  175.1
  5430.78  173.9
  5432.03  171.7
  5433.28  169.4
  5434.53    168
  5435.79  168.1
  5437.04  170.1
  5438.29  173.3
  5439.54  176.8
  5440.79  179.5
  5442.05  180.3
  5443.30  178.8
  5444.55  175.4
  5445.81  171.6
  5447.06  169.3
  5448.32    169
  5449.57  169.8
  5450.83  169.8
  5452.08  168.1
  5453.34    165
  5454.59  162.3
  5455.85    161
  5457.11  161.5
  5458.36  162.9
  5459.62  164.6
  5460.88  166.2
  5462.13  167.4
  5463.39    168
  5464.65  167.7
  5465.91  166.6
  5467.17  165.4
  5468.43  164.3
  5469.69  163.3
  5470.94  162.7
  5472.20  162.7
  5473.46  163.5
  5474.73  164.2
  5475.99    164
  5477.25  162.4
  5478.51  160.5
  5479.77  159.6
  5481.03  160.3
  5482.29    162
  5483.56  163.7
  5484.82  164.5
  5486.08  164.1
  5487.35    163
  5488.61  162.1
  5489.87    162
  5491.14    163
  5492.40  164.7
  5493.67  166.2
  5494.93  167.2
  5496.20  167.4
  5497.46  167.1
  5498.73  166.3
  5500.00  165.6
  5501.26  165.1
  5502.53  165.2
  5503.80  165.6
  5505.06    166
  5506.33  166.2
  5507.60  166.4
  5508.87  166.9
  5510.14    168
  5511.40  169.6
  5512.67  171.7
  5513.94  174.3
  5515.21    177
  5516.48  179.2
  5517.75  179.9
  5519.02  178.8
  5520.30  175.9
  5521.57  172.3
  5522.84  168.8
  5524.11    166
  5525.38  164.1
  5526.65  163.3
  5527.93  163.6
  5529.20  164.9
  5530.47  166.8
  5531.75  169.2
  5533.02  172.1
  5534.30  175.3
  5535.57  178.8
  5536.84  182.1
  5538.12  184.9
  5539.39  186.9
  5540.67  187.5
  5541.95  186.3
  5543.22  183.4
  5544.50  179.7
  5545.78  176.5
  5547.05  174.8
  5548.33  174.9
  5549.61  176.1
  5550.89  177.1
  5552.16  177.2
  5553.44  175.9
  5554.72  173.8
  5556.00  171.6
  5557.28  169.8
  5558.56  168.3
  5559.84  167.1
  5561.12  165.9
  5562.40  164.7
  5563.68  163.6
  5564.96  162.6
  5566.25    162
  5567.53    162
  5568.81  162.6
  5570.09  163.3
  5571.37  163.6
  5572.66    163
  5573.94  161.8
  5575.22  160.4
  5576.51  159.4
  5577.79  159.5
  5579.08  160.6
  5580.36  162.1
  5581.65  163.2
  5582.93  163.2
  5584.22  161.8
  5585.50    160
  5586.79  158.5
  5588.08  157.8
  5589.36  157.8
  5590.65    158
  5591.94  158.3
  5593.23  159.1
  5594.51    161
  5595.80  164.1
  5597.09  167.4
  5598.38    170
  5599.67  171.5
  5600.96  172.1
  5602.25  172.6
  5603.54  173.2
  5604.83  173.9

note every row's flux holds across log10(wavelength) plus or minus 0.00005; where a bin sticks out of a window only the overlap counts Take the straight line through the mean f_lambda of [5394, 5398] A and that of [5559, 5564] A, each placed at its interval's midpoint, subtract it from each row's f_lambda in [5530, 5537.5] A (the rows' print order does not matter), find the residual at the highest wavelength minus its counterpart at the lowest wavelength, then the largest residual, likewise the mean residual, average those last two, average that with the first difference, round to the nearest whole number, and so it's 14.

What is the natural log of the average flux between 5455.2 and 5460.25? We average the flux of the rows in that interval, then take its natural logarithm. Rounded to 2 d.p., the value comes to 5.09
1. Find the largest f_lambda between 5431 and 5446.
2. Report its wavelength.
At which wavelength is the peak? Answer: 5442.05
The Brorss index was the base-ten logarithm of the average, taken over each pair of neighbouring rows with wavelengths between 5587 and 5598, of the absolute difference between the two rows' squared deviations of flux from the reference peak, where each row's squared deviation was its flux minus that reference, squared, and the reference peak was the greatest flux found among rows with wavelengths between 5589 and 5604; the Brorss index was 1.46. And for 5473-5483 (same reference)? 1.40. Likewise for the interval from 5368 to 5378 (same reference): 1.52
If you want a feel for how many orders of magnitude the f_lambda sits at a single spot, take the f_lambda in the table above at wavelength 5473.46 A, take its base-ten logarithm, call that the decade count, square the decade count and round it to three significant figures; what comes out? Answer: 4.90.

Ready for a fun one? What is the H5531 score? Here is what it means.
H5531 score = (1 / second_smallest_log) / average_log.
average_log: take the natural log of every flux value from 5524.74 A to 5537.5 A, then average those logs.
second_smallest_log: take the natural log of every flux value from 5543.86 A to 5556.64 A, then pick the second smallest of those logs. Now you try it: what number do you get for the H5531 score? 0.0378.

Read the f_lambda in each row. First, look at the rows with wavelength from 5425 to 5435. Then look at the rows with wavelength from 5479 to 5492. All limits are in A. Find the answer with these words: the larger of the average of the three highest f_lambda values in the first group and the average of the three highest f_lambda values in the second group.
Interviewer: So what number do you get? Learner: 175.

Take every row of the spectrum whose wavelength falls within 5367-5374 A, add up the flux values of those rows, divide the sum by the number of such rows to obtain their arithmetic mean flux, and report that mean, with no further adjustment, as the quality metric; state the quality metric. 160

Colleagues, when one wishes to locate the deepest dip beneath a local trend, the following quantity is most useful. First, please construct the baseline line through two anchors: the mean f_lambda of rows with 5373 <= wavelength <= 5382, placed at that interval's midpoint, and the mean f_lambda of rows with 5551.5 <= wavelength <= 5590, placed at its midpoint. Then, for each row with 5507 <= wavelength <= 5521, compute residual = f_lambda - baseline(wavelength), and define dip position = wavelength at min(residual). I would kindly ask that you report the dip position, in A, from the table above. 5507.60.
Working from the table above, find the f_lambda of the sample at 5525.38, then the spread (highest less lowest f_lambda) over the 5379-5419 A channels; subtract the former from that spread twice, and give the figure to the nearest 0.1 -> -307.9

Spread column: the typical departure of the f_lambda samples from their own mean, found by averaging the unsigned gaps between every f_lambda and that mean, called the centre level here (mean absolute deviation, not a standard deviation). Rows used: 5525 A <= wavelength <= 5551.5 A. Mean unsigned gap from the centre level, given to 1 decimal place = 6.4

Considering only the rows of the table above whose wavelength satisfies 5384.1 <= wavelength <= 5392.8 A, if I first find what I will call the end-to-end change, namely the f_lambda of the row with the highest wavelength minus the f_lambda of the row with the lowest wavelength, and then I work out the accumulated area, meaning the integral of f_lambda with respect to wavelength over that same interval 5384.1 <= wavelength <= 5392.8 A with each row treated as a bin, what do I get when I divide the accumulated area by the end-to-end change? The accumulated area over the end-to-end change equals -135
